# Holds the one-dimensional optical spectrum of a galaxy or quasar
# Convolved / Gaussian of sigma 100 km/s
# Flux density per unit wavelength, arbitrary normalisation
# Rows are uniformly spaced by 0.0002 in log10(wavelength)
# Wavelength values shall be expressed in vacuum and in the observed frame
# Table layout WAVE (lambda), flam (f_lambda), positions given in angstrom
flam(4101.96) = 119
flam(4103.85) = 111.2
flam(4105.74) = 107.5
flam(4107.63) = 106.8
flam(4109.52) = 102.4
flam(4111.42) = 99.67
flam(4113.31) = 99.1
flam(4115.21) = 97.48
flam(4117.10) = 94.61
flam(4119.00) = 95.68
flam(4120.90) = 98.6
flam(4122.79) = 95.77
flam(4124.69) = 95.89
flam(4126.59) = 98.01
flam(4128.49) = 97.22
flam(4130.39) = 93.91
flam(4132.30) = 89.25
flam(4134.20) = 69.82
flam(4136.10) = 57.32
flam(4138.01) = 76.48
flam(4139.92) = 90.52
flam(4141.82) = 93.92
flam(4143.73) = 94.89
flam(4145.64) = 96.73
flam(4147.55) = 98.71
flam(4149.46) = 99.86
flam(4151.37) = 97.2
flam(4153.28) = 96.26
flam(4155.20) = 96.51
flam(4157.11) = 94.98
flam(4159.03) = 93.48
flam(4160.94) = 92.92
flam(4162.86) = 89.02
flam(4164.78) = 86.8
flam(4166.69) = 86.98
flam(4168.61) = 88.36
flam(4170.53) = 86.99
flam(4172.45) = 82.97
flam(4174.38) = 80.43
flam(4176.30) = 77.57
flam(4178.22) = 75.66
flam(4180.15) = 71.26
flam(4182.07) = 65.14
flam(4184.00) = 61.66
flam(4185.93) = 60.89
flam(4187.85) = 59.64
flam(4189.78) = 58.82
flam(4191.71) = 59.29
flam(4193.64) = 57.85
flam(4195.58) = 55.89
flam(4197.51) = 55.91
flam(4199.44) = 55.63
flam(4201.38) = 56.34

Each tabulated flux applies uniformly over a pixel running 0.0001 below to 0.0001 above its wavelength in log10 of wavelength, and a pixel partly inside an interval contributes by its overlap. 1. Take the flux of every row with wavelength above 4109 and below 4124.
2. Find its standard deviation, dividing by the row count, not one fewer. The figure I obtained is 2.4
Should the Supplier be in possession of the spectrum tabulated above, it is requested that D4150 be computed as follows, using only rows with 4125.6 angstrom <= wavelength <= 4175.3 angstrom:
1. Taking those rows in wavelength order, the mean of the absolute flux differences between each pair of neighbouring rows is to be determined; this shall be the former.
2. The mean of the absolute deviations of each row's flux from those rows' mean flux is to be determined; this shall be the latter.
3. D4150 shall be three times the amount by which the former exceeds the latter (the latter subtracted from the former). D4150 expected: -8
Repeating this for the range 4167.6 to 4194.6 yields -23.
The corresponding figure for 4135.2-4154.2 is -13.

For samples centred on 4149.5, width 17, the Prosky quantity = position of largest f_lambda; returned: 4149.46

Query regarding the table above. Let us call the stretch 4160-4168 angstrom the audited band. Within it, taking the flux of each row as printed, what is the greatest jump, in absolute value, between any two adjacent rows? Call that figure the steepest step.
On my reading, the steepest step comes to 3.9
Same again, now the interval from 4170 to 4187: 6.1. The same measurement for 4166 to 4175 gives 4.0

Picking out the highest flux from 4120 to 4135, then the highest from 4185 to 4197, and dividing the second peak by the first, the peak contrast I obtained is 0.62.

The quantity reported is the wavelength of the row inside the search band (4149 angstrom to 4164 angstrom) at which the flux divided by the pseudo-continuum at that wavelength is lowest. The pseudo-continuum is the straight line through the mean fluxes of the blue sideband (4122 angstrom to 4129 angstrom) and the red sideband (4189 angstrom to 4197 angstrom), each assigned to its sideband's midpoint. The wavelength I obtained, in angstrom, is 4162.86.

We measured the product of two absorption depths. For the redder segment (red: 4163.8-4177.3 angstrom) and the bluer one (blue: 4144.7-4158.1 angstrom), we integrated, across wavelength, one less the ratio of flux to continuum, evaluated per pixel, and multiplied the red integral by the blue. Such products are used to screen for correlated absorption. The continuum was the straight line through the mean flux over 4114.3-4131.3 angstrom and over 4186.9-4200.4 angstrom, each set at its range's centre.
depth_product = 7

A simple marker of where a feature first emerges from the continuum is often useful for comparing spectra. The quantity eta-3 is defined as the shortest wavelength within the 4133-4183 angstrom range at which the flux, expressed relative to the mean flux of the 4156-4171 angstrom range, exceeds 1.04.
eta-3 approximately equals 4141.82 angstrom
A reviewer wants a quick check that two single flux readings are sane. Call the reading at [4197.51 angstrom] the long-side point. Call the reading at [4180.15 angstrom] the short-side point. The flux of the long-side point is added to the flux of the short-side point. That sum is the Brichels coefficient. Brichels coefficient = 127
